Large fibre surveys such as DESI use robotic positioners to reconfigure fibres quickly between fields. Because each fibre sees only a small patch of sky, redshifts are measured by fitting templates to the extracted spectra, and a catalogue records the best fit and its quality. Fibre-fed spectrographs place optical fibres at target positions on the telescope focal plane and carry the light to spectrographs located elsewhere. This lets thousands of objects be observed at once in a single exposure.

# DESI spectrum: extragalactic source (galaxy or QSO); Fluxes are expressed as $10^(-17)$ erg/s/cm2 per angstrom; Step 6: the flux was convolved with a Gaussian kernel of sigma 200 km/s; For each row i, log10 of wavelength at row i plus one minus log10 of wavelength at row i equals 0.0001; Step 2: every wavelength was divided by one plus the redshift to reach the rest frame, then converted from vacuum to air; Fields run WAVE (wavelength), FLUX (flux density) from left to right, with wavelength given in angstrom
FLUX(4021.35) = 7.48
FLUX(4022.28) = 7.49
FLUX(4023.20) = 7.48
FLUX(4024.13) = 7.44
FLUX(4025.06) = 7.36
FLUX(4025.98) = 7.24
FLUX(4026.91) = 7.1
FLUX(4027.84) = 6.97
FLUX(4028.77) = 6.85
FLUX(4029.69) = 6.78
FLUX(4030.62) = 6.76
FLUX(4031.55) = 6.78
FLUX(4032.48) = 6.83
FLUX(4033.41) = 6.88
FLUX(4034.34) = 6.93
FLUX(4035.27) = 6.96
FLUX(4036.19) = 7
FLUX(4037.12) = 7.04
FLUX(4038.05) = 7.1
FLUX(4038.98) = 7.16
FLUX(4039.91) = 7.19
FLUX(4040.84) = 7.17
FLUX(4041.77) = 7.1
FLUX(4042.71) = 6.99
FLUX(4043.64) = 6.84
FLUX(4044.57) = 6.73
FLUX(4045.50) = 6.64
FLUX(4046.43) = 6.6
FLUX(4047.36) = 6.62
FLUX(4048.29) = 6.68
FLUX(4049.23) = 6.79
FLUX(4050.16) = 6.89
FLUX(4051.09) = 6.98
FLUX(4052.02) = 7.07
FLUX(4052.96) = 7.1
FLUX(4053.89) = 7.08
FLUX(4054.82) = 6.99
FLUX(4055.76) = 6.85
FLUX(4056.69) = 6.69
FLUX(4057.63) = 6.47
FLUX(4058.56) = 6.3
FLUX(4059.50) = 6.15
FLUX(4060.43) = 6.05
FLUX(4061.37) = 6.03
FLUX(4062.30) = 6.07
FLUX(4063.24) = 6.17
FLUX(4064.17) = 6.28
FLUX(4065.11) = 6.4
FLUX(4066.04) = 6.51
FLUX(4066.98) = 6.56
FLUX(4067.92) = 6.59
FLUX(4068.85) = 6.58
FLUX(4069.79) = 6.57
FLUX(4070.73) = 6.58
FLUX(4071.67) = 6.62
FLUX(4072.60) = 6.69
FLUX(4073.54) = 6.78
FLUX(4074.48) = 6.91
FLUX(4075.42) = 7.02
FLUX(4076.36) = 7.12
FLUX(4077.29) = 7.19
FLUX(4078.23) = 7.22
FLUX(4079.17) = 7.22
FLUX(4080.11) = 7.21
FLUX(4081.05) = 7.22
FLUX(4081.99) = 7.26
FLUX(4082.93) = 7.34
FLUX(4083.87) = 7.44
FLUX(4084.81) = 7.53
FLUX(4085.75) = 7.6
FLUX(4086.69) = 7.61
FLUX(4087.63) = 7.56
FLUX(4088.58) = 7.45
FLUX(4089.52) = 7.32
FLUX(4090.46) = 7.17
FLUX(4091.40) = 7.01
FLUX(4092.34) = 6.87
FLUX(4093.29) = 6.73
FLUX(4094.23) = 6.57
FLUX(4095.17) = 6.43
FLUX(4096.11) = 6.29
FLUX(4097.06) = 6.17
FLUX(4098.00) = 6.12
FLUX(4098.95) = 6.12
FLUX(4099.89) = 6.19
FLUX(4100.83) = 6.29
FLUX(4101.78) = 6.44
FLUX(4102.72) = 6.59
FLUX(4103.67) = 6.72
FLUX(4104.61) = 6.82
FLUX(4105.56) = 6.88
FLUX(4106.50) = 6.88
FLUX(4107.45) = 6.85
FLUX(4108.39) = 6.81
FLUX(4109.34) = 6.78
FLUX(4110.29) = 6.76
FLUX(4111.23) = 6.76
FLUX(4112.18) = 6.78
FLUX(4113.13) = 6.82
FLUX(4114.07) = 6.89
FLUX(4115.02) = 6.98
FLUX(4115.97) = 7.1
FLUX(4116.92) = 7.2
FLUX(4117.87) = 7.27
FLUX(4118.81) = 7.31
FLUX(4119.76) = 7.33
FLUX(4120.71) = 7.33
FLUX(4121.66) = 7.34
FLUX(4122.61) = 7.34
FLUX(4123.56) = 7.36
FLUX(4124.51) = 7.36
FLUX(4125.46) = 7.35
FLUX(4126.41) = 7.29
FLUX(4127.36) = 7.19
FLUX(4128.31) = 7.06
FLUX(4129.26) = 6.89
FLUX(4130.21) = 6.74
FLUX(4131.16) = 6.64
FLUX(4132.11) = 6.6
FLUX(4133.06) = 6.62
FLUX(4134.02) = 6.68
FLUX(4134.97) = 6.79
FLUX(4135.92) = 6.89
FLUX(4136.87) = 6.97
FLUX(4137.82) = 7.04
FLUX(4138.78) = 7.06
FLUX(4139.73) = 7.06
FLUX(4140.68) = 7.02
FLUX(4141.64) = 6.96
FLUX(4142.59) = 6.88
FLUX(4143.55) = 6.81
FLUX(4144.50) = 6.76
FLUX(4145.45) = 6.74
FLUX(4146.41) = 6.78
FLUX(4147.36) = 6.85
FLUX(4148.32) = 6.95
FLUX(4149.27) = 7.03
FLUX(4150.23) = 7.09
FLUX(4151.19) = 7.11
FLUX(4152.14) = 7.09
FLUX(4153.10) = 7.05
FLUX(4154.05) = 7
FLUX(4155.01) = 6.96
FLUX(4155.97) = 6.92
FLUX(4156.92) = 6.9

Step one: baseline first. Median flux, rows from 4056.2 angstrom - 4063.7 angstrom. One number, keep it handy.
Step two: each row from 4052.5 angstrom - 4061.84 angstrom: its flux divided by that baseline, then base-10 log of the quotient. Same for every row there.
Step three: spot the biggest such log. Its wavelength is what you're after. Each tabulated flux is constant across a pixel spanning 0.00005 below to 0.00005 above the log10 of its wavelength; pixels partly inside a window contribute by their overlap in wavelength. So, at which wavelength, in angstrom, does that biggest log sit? 4052.96 angstrom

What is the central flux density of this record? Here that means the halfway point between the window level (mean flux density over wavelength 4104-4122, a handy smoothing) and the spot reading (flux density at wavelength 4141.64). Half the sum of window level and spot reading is 6.98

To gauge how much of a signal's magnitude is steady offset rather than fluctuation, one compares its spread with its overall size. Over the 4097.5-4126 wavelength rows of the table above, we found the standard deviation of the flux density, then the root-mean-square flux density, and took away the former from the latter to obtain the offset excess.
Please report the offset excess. 6.5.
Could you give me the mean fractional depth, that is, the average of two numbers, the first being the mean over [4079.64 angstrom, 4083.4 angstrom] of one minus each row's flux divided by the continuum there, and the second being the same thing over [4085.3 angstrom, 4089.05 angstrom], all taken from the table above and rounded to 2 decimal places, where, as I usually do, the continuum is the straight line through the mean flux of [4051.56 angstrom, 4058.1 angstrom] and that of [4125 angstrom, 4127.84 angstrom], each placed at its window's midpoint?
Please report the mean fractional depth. -0.05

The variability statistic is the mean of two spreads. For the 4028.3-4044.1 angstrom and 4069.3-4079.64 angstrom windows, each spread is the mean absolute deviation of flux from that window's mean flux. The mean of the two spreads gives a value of 0.18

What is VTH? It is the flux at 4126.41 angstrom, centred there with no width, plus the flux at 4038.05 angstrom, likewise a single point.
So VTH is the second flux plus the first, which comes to 14.4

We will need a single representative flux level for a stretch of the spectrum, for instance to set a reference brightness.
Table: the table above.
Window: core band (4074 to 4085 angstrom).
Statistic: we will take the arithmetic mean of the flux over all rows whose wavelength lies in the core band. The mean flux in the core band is 7.22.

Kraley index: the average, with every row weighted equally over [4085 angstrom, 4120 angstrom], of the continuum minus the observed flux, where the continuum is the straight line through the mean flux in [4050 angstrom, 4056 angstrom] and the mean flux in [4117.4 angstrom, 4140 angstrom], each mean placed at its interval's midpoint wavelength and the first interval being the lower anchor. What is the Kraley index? 0.19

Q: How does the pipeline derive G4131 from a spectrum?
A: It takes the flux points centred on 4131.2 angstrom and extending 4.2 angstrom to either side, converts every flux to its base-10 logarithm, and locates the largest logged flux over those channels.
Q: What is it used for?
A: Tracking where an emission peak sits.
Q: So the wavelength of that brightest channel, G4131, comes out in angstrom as 4127.36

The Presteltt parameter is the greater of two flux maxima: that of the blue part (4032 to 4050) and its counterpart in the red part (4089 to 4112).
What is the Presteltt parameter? 7.32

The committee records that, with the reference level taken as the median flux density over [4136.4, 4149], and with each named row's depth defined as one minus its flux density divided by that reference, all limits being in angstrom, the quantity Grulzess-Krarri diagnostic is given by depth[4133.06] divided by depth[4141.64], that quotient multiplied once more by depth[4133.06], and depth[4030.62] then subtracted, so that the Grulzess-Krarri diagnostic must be -1.6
